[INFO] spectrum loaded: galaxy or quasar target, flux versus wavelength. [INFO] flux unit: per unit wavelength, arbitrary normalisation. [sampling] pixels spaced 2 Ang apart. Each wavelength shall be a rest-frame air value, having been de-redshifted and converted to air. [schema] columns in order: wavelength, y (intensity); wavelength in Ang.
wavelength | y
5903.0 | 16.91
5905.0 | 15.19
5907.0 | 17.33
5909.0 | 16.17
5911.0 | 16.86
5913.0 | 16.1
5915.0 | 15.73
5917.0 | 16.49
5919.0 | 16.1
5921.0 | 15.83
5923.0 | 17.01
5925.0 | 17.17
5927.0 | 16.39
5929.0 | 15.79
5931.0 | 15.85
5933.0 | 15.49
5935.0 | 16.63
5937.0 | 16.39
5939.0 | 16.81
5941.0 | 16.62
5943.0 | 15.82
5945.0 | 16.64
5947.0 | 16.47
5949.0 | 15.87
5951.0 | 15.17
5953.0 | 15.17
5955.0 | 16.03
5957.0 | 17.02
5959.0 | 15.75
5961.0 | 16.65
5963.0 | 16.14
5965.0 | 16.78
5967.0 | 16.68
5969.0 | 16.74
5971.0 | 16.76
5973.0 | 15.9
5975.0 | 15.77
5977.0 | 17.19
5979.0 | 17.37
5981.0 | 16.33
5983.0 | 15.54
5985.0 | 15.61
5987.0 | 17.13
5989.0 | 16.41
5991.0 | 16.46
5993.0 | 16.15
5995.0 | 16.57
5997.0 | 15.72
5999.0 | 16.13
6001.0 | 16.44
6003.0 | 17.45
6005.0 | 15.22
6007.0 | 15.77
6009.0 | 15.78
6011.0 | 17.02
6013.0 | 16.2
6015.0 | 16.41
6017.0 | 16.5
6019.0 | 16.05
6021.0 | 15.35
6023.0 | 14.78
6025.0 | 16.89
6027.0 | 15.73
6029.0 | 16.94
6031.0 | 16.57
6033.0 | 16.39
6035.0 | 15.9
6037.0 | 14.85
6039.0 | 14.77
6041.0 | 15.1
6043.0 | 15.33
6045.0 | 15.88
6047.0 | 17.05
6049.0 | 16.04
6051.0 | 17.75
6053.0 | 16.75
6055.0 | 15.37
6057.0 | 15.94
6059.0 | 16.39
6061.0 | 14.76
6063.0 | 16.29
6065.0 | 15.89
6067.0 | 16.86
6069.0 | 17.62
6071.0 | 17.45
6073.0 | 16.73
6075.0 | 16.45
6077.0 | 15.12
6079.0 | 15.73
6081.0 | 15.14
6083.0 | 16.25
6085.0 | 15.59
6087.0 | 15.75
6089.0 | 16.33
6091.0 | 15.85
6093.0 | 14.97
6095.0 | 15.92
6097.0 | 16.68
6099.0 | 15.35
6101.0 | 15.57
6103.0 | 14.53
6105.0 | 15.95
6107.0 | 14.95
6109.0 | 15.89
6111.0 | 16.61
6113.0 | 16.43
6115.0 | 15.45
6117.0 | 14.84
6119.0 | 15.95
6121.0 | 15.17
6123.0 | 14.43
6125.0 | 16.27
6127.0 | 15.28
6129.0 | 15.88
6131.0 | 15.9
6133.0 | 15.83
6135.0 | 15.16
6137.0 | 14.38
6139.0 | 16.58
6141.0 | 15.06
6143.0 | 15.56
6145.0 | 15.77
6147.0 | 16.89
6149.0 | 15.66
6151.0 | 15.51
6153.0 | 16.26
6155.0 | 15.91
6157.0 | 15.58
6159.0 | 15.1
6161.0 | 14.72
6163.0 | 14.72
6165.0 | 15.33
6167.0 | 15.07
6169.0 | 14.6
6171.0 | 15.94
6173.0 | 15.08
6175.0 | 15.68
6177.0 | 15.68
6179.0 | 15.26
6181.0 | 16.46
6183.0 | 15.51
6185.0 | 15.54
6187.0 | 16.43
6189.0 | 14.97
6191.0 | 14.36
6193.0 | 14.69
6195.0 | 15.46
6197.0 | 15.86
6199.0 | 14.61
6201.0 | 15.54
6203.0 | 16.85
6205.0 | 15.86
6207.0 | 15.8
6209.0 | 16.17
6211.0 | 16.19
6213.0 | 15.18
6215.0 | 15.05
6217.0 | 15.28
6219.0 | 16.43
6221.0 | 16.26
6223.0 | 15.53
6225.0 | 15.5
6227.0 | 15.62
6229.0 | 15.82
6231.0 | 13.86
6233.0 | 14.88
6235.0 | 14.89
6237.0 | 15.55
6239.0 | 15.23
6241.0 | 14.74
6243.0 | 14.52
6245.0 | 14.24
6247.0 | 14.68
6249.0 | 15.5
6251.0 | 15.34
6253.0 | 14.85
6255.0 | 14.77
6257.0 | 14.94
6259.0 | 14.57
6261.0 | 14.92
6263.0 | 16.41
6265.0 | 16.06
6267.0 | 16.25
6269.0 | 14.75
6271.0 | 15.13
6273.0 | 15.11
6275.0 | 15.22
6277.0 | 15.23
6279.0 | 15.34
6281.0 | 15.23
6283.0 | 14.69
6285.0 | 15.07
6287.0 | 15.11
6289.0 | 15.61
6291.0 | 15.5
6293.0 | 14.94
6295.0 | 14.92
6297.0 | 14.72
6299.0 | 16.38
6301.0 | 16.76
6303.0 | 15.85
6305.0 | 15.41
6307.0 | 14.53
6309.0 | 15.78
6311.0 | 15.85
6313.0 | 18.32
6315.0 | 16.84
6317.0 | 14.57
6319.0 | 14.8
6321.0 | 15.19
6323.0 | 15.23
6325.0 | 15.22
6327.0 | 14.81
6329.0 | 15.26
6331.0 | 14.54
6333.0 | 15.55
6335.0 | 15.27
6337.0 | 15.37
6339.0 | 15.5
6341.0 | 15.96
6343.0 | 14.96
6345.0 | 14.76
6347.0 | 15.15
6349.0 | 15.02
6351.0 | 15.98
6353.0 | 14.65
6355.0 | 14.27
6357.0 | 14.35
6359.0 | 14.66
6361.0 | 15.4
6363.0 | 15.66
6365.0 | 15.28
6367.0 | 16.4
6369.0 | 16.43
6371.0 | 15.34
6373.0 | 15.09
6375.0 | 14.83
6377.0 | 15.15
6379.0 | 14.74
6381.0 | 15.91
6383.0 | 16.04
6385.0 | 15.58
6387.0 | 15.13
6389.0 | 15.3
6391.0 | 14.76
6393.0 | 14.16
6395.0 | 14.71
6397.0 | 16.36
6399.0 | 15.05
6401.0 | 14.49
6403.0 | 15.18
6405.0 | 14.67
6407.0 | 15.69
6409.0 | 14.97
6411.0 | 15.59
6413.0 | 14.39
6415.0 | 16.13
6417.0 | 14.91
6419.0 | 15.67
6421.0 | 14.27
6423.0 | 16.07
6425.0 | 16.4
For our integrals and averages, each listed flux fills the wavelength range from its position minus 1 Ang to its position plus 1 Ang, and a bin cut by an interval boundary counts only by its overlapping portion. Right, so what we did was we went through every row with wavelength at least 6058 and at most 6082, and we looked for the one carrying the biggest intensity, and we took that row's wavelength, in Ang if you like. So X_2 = 6069.0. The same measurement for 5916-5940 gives 5925.0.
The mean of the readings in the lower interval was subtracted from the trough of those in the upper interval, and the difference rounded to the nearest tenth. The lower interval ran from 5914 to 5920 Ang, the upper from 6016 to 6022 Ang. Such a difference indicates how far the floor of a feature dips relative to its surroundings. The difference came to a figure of -0.8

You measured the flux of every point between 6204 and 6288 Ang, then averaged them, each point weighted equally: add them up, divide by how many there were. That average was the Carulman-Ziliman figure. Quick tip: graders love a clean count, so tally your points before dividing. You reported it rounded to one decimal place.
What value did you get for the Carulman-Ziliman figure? 15.3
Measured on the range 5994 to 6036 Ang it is 16.2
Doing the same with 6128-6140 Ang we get 15.6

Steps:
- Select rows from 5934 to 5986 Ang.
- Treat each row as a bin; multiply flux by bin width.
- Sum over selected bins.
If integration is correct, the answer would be 848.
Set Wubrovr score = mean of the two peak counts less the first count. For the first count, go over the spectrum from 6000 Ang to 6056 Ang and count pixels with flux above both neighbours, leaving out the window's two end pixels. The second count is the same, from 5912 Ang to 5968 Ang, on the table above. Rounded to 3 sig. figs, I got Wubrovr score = 1.00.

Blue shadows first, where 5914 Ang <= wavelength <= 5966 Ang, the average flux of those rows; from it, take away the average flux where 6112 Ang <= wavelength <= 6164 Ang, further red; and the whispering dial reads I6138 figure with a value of 0.67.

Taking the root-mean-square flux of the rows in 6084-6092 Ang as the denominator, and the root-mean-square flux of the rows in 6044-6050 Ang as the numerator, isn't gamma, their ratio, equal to 1.028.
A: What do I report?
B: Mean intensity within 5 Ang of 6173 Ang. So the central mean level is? 15.4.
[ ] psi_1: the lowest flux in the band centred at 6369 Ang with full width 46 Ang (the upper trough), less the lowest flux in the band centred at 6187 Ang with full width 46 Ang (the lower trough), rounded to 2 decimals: -0.09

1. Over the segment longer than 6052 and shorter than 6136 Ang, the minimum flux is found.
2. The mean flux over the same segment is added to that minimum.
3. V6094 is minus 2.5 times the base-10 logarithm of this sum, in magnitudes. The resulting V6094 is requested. -3.703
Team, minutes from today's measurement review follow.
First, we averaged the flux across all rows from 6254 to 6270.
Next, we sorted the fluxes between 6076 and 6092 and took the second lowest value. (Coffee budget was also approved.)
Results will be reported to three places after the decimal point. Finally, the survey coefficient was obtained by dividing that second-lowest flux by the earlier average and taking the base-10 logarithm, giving -0.006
